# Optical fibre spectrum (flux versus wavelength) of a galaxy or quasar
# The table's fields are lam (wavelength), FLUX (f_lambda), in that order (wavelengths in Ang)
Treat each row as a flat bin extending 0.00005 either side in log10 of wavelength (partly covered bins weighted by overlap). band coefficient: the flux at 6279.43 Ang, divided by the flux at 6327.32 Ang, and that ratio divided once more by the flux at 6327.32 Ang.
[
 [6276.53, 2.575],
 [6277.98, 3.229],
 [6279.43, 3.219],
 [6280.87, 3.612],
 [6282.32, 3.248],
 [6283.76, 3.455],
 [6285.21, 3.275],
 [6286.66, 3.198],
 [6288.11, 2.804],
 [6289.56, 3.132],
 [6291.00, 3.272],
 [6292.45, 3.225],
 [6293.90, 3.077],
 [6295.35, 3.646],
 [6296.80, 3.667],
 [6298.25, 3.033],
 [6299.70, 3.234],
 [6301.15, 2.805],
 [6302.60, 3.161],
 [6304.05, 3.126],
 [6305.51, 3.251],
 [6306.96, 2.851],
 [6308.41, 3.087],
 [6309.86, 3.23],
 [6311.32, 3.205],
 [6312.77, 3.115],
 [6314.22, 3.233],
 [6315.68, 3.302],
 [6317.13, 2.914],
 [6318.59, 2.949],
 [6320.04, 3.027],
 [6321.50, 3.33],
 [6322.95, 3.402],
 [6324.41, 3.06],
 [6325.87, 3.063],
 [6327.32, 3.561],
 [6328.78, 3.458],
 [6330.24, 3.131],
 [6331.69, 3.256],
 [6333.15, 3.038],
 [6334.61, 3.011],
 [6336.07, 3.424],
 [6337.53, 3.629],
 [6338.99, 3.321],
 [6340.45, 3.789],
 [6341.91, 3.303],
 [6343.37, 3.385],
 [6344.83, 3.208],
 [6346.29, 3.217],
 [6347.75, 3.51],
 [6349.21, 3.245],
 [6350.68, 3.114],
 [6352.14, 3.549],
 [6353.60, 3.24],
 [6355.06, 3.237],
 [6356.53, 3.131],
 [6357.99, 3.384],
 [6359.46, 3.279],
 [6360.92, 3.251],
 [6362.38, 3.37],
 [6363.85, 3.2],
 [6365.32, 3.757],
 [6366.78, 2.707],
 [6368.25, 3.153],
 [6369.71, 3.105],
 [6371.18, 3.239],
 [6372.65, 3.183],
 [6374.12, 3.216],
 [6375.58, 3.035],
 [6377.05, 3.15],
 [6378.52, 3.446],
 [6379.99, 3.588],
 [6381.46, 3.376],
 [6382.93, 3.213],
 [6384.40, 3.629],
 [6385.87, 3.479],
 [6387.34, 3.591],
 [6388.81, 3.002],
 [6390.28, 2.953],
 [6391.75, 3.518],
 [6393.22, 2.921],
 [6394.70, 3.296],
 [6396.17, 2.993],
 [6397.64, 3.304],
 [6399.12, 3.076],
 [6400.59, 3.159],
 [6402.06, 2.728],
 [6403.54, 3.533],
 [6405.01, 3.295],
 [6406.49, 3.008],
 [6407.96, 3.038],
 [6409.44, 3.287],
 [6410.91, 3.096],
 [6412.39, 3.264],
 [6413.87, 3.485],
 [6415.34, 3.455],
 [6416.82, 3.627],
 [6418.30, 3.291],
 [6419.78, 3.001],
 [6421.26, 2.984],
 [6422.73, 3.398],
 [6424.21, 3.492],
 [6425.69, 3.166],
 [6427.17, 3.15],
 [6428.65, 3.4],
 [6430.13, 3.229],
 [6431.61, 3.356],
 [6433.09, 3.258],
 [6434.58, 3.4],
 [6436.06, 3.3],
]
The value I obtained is 0.254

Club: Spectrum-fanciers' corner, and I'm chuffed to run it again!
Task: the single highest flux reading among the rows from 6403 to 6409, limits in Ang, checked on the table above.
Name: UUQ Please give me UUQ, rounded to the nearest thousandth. 3.533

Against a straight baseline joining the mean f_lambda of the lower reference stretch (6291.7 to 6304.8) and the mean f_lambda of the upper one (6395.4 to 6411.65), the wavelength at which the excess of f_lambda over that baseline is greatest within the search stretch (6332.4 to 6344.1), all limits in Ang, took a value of 6340.45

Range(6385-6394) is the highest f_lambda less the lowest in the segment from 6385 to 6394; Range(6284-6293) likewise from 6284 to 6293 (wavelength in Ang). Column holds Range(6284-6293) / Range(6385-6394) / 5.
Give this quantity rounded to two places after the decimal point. 0.14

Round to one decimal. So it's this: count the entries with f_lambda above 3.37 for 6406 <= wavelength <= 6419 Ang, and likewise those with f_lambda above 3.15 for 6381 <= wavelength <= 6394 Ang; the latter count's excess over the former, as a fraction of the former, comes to 1.0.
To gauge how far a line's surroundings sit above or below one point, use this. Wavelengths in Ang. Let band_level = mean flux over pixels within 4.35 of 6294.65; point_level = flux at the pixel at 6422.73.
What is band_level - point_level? -0.08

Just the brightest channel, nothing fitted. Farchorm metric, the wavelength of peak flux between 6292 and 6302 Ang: 6296.80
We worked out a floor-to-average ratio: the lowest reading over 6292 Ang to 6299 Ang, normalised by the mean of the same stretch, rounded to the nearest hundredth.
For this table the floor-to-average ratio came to 0.91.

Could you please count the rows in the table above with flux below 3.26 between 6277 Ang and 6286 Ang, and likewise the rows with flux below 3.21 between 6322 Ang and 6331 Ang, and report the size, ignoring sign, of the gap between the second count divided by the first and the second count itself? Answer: 2.0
